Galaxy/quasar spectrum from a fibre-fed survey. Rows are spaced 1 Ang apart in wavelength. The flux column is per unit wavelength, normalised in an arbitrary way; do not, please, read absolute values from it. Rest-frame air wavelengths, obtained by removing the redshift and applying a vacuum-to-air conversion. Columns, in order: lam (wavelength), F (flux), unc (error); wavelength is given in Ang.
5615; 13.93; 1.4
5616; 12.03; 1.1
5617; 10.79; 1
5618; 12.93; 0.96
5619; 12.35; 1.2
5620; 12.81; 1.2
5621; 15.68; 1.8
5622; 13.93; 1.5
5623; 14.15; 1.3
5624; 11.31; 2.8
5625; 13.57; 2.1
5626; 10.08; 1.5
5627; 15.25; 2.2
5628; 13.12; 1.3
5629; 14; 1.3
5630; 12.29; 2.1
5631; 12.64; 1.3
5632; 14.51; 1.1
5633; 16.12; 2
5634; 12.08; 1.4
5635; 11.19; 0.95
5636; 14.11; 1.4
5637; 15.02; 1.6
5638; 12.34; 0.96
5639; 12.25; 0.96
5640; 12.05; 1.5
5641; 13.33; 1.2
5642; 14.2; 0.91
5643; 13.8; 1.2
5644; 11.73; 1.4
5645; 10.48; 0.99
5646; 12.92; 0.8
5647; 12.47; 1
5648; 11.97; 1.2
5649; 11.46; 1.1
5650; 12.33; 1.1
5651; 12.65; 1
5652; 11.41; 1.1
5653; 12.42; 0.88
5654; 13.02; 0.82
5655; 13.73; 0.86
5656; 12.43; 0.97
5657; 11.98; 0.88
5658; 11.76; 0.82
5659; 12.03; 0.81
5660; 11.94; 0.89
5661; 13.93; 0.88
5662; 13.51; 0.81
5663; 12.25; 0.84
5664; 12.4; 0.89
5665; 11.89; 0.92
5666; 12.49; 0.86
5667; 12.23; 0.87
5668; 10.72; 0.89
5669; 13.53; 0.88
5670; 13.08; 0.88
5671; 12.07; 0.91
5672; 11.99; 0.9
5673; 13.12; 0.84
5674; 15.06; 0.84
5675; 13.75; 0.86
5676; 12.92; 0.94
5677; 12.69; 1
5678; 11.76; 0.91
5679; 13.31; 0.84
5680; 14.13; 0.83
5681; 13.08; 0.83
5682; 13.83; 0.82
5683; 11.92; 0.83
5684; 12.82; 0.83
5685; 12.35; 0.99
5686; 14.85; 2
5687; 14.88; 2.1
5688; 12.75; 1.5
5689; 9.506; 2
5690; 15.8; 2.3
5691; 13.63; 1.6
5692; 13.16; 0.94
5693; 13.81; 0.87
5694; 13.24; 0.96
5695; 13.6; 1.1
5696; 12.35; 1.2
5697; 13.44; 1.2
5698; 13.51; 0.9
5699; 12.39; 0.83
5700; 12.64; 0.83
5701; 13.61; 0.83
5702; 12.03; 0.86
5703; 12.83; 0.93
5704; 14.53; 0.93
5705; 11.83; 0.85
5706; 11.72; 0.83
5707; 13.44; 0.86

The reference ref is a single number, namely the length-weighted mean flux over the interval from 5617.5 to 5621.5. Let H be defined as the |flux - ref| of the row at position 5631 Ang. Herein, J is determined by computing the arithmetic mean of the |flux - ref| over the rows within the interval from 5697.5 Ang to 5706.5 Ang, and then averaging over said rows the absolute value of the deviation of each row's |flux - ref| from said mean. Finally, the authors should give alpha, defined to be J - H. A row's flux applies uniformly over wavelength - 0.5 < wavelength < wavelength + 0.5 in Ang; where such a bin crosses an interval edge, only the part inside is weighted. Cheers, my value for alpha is -0.3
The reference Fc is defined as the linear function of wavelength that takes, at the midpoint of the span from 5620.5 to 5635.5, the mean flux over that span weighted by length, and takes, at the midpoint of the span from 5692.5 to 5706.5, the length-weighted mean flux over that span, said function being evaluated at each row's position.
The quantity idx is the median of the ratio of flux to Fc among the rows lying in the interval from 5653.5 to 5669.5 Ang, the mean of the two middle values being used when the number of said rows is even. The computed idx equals 0.94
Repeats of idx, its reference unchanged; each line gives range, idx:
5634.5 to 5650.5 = 0.93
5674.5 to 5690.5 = 0.99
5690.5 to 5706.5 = 1.02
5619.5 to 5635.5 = 1.00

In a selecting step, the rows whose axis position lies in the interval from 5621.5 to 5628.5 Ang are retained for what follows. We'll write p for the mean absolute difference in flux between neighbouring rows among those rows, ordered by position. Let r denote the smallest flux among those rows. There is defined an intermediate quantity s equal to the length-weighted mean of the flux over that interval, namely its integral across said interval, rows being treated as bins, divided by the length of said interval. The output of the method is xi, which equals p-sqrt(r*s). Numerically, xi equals -8.8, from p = 2.7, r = 10.08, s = 13.1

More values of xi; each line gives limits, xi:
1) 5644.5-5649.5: -10.2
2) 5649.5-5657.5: -11.1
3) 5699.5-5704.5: -11.3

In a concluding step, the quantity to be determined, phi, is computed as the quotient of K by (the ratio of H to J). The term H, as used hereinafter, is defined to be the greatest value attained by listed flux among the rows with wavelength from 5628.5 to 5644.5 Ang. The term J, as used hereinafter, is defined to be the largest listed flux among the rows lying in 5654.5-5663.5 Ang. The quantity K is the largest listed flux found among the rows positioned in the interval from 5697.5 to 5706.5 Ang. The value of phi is 12.6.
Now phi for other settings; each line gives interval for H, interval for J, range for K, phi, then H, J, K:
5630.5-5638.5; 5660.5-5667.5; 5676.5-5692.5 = 13.7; 16.12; 13.93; 15.8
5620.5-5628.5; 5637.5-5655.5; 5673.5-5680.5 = 13.6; 15.68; 14.2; 15.06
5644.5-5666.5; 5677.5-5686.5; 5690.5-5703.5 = 14.7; 13.93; 14.85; 13.81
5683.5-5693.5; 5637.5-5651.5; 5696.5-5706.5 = 13.1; 15.8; 14.2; 14.53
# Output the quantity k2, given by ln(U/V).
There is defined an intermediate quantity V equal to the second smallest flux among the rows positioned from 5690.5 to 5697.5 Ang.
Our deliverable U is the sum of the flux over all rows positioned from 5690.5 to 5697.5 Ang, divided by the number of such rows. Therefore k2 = 0.012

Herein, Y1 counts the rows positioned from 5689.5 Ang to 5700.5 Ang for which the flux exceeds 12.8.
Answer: 8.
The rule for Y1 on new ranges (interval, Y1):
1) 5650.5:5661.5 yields 3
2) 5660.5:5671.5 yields 4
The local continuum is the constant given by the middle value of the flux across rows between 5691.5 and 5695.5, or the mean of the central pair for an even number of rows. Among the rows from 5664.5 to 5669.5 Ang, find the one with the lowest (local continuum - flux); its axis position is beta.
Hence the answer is 5669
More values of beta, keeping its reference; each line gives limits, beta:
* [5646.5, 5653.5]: 5651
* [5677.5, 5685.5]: 5680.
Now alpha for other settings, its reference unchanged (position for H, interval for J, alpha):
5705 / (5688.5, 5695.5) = -0.4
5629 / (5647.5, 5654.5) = -0.1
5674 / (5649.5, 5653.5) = -1.2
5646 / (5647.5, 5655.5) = 0.0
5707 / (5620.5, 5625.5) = 0.8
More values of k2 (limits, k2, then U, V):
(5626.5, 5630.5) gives 0.041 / 13.7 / 13.12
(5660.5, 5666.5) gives 0.040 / 12.7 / 12.25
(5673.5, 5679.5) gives 0.043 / 13.2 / 12.69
